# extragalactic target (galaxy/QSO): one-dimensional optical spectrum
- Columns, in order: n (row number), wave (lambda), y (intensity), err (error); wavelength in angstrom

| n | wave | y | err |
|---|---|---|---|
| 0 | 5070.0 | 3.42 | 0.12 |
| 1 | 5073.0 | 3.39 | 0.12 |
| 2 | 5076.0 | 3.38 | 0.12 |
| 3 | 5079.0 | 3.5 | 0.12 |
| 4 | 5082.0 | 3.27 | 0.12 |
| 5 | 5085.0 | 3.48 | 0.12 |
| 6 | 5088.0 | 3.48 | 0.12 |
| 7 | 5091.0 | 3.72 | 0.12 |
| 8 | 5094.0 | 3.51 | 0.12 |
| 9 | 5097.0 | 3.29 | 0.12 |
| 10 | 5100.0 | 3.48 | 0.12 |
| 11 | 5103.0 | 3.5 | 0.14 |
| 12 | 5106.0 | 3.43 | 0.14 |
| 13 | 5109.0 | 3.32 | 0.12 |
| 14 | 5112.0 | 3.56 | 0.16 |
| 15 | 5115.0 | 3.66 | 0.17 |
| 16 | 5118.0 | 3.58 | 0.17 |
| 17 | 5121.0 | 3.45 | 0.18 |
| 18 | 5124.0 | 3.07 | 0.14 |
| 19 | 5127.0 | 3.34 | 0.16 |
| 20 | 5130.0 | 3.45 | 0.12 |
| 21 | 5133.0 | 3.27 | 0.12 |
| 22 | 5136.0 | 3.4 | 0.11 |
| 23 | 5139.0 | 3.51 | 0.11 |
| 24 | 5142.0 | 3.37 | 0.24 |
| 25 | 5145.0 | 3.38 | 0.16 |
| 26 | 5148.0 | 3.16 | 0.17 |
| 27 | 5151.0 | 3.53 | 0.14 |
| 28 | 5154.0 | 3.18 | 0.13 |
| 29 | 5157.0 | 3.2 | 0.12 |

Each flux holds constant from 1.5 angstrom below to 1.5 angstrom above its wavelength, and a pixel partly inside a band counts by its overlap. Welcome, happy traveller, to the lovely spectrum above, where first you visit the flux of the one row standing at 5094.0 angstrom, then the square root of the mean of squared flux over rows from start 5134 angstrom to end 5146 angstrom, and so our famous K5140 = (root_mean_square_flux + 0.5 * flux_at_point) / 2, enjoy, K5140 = 2.59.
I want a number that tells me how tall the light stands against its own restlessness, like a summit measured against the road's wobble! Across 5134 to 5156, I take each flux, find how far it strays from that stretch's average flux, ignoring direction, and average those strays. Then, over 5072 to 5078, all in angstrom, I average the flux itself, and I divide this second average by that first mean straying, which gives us 31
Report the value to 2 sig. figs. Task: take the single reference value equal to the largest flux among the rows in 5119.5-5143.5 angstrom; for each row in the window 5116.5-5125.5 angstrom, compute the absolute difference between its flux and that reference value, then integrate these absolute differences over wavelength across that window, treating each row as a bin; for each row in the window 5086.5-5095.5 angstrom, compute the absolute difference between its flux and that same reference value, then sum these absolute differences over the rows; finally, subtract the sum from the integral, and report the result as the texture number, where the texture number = 1.5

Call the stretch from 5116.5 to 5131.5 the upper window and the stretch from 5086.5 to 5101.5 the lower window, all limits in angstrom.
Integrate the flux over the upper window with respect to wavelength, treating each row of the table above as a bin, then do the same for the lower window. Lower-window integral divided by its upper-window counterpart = 1.03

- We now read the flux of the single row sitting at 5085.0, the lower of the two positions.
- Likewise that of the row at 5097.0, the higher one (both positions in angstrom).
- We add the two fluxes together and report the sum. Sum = 6.77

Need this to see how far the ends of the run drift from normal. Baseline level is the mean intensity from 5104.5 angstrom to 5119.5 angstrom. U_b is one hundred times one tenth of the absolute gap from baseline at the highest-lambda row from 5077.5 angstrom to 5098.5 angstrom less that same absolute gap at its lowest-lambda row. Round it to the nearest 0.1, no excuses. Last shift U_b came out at 2.1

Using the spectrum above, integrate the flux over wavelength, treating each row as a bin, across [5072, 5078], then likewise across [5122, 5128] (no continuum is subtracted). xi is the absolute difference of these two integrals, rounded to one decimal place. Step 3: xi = 1.1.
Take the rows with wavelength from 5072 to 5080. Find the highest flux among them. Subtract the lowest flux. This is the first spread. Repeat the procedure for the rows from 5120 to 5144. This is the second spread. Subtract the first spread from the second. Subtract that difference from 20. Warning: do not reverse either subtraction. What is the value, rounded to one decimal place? 19.7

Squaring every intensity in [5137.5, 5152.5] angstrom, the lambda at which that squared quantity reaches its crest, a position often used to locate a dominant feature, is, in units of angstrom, 5151.0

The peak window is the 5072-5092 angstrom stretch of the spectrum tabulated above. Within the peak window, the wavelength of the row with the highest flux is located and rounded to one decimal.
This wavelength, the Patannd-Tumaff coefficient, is 5091.0 angstrom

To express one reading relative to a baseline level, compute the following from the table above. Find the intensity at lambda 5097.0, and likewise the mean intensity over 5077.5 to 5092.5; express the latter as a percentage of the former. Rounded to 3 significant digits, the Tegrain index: 106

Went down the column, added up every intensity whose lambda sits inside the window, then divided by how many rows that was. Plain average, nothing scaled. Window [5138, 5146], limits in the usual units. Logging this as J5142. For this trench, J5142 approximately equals 3.42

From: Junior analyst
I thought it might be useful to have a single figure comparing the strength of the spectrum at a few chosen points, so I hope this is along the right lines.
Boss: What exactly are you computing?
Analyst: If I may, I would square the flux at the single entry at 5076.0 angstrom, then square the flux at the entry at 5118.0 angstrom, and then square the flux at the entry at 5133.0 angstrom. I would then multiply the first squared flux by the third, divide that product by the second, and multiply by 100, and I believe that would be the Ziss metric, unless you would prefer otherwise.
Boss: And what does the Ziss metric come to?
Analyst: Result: 953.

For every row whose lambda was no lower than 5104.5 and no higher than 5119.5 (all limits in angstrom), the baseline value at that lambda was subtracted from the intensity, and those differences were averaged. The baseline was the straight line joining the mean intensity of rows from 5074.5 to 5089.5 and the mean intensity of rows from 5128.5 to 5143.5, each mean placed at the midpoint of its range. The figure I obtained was 0.10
